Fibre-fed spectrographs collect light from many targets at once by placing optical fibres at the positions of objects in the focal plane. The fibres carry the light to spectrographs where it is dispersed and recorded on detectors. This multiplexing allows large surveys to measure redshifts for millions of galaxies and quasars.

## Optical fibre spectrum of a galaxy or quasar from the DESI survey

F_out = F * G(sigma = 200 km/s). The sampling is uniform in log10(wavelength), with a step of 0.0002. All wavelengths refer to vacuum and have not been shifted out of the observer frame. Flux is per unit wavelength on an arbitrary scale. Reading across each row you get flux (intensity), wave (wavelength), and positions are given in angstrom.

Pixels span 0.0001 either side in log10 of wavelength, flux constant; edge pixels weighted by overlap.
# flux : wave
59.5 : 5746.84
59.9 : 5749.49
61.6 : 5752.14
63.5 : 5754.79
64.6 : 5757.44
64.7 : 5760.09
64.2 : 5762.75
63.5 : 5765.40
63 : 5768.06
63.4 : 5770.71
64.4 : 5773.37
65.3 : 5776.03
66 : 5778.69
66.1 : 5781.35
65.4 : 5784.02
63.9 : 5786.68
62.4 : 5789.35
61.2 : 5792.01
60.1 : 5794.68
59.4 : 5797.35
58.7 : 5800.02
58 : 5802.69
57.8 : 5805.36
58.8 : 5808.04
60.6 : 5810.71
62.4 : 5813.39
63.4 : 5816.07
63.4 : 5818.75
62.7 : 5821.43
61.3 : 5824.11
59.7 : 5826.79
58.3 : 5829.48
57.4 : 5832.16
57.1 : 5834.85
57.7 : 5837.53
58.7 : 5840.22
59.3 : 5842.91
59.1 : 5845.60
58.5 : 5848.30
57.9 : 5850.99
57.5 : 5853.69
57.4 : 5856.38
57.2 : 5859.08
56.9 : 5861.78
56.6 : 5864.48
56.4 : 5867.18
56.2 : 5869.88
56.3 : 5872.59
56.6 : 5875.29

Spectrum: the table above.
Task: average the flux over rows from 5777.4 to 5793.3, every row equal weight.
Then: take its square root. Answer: 8.01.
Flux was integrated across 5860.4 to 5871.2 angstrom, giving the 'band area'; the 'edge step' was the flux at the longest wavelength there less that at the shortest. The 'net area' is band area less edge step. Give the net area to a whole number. 611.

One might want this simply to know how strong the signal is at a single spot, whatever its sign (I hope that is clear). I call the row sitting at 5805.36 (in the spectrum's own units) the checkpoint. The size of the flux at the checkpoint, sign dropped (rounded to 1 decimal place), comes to 57.8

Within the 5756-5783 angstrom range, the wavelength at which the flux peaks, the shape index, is 5781.35 angstrom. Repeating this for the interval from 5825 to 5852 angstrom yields 5826.79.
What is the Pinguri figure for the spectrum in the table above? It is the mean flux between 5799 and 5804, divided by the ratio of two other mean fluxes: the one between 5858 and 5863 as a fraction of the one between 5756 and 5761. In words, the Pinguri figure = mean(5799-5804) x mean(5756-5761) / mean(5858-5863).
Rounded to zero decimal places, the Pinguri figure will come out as 66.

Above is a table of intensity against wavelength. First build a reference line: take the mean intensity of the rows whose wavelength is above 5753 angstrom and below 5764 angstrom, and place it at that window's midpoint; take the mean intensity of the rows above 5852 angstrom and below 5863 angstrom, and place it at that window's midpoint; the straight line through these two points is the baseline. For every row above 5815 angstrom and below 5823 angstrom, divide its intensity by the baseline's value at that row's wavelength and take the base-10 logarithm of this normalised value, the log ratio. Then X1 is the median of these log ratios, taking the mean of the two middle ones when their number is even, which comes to 0.023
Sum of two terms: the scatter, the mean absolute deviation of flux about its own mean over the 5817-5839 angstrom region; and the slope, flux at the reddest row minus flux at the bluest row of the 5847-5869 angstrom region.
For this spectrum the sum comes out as 0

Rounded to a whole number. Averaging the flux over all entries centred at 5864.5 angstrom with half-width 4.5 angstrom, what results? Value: 57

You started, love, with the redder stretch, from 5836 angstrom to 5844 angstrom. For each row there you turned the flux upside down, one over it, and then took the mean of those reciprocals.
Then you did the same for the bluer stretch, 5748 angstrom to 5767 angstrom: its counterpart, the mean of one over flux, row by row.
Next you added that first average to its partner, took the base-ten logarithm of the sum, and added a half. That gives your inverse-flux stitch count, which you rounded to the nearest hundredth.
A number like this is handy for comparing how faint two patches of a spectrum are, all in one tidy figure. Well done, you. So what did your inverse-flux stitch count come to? -0.98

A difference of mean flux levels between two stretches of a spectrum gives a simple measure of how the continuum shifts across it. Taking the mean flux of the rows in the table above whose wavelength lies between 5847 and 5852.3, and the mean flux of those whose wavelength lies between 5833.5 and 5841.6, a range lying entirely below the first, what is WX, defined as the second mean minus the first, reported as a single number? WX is -0.4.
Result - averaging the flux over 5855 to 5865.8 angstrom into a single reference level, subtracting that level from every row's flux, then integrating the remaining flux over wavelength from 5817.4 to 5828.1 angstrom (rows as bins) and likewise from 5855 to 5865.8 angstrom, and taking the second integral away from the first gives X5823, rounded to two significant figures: 51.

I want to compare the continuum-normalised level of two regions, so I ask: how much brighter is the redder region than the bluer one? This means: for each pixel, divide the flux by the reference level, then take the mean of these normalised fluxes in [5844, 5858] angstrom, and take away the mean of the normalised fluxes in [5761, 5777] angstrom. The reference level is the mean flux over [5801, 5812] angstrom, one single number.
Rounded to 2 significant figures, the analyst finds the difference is -0.10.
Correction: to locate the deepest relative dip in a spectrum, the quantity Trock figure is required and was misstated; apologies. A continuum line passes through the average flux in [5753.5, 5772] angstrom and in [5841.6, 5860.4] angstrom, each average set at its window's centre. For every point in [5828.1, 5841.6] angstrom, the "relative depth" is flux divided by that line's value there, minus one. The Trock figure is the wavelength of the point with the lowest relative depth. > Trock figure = 5834.85 angstrom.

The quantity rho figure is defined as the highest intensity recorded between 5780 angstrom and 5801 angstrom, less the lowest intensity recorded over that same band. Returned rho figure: 7.4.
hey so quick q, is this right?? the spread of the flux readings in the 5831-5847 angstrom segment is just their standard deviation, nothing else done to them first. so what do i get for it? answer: 0.9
